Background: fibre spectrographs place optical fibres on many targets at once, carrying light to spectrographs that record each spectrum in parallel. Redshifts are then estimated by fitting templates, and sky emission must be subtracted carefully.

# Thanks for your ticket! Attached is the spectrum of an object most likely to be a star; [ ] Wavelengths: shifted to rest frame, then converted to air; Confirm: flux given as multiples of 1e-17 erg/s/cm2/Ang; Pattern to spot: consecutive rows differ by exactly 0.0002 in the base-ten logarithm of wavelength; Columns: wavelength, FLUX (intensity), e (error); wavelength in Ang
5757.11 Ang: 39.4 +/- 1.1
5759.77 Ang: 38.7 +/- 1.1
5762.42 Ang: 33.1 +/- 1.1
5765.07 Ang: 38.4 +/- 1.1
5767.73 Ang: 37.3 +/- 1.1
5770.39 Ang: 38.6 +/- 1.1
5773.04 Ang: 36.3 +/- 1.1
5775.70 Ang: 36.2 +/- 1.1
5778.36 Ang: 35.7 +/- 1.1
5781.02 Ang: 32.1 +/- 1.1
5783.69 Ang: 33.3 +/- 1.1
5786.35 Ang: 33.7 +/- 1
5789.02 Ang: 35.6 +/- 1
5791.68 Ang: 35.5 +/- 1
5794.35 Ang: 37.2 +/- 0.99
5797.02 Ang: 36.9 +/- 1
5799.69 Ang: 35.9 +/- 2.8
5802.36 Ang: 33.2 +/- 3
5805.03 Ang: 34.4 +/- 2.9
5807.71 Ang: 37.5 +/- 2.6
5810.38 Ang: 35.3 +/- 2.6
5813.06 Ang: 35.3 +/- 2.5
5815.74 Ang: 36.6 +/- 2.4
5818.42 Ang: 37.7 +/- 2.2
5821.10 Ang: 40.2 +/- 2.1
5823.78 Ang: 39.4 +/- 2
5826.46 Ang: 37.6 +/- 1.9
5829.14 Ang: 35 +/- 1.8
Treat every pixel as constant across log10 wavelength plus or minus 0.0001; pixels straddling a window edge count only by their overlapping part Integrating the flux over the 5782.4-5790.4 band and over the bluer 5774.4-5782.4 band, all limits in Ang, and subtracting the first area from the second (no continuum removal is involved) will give 3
